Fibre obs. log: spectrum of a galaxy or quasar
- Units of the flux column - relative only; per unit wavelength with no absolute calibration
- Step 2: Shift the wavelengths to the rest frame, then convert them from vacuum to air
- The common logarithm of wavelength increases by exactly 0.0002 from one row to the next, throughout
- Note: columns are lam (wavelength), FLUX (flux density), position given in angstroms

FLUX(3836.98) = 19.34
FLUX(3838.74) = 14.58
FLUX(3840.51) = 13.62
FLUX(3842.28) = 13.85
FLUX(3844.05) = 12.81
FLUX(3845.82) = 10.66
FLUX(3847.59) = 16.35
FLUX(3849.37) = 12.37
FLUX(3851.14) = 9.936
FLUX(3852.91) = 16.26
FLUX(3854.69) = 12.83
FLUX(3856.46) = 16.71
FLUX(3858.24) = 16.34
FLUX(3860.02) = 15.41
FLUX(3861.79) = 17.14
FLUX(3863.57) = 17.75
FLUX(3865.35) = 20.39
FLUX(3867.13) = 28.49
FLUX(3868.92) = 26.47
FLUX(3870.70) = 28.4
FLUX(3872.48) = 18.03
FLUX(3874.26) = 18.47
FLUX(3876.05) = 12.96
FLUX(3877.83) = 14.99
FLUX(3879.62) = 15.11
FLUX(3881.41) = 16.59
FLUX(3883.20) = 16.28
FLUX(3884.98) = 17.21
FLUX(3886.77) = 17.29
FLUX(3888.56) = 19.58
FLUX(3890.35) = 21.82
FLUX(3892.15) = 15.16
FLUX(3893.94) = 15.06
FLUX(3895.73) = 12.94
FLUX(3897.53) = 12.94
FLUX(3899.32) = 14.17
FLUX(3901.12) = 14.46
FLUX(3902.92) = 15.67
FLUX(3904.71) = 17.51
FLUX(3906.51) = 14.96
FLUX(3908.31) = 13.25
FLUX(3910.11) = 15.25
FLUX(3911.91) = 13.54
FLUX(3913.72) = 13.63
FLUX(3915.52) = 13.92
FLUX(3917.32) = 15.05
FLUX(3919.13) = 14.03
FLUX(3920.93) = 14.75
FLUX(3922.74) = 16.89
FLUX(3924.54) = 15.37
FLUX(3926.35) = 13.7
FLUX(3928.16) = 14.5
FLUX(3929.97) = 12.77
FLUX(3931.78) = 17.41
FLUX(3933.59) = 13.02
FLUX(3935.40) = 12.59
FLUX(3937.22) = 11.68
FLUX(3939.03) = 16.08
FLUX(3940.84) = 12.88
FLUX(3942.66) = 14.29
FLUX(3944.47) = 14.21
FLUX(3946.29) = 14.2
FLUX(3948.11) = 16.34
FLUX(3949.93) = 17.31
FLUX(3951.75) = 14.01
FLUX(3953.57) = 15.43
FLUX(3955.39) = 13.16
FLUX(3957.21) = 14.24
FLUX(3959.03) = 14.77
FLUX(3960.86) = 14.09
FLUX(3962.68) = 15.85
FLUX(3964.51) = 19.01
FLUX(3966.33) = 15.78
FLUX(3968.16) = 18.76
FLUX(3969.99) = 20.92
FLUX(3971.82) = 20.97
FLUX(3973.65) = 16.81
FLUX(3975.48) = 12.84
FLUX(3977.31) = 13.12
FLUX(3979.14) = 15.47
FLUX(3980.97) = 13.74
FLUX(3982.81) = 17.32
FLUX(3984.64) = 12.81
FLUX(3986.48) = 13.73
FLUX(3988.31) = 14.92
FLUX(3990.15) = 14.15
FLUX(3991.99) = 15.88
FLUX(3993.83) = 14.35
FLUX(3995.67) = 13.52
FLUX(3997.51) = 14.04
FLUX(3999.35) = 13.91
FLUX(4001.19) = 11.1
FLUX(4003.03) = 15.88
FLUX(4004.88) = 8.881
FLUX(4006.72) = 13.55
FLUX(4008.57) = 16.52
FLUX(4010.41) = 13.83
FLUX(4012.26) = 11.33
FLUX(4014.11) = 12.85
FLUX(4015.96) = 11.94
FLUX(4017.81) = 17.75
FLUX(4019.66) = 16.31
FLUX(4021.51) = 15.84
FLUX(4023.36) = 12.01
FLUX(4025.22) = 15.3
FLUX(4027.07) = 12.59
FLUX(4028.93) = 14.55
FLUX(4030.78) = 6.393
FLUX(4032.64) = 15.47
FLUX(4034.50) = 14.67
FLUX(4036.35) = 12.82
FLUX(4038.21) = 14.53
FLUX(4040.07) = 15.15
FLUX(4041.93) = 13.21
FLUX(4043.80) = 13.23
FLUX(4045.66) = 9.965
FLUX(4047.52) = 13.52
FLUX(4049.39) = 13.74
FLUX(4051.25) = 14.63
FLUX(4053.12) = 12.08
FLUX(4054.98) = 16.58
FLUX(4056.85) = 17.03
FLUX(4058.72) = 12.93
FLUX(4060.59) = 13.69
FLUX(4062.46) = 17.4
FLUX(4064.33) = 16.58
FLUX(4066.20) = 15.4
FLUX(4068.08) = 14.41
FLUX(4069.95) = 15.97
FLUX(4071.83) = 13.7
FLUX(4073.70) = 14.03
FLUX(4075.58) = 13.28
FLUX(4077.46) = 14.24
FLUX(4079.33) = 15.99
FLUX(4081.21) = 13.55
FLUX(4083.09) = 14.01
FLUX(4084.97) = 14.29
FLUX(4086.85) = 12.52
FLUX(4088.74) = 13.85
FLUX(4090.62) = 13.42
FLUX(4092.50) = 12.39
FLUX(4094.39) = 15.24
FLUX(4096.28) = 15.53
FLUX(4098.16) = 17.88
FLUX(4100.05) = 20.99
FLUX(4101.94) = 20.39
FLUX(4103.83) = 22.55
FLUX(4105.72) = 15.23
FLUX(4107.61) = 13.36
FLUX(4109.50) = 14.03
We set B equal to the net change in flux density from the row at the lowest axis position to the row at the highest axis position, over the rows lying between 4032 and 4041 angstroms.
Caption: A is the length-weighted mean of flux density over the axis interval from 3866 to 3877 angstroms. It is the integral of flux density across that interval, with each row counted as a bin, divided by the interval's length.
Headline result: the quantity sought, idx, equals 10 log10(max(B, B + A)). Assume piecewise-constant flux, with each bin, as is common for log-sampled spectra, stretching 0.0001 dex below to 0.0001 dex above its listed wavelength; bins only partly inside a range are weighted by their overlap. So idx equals 13.4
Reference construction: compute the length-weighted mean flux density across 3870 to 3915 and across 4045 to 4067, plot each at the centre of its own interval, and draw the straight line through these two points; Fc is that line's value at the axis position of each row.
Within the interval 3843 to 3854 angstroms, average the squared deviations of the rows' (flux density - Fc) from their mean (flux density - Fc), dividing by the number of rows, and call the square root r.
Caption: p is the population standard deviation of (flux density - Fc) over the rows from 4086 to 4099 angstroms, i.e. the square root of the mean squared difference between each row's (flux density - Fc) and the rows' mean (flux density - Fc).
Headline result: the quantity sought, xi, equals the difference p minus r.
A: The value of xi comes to -0.7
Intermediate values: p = 1.8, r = 2.49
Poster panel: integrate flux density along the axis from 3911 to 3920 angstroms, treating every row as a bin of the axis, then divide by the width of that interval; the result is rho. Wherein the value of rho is 14.0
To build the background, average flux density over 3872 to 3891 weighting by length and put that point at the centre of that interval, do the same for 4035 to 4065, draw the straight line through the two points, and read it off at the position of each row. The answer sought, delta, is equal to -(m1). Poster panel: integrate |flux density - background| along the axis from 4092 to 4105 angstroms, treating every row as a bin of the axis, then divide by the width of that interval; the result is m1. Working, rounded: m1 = 4.9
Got -4.9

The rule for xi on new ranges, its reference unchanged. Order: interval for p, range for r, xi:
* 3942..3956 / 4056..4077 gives -0.2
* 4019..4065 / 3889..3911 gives 0.1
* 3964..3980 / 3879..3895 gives 0.7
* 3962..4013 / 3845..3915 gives -1.4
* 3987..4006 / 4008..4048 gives -0.4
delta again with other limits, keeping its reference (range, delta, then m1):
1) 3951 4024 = -2.0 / 2.0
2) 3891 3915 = -2.3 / 2.3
